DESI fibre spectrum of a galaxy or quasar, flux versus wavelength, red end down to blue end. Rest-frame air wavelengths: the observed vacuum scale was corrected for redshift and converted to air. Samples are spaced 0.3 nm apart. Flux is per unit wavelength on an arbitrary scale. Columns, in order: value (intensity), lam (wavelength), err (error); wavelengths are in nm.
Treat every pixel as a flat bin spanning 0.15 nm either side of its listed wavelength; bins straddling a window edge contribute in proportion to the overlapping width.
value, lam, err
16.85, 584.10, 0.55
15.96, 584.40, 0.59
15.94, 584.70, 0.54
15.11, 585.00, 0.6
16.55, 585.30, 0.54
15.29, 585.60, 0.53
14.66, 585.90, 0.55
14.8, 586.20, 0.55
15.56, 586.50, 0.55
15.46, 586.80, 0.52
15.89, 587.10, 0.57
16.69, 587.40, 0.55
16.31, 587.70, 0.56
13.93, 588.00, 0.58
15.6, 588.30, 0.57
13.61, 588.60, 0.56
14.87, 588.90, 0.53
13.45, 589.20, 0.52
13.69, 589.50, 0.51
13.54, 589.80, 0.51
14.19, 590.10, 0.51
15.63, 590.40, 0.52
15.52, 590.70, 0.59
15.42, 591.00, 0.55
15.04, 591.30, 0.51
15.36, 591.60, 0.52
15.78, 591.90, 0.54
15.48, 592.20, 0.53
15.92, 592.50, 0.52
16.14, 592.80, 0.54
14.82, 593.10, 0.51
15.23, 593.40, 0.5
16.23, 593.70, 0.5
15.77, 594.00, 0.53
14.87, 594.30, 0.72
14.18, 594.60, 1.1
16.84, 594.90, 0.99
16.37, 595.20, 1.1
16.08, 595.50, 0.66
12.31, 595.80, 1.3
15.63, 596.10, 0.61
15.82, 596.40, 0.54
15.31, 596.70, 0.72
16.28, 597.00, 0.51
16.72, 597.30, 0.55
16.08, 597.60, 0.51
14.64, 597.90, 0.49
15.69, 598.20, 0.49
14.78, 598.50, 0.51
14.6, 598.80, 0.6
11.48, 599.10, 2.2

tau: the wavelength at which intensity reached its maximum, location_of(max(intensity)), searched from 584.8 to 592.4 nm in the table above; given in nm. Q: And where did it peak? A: 587.40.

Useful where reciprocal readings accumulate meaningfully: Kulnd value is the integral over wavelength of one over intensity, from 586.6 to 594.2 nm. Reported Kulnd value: 0.50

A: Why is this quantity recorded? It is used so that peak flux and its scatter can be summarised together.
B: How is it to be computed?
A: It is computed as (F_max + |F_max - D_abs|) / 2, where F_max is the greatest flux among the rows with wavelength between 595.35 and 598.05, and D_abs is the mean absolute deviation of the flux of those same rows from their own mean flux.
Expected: 16.3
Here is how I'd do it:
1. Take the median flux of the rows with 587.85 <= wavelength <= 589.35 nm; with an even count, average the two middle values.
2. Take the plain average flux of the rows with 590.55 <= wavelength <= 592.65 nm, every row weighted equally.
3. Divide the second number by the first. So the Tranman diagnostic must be 1.11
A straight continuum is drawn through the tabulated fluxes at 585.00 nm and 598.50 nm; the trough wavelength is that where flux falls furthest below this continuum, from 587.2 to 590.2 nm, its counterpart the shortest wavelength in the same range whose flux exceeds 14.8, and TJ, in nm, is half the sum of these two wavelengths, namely 588.30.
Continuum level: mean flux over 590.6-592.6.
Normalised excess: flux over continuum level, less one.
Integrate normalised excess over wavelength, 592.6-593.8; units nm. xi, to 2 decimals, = 0.01 nm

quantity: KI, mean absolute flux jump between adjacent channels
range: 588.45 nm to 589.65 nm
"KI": 1.0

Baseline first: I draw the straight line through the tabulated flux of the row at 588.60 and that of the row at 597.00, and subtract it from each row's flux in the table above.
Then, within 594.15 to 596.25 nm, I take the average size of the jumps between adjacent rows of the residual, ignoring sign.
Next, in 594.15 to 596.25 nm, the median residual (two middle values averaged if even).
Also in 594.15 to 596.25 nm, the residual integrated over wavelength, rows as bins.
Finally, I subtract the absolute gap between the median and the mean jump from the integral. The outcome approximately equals -3.4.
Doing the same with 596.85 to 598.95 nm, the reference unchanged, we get -3.9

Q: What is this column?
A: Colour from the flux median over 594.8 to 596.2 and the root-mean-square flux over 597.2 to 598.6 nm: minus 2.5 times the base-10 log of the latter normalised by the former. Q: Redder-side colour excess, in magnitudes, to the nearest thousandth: 0.033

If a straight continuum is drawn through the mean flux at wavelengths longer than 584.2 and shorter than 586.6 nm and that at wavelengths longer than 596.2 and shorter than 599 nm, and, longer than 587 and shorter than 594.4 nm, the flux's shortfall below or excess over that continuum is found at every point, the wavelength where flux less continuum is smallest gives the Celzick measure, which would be 589.20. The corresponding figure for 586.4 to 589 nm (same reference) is 588.60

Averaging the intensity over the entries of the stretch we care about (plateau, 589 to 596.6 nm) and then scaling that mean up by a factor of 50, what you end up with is 759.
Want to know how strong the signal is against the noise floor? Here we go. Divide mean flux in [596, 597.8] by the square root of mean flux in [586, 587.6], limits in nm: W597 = 4.03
